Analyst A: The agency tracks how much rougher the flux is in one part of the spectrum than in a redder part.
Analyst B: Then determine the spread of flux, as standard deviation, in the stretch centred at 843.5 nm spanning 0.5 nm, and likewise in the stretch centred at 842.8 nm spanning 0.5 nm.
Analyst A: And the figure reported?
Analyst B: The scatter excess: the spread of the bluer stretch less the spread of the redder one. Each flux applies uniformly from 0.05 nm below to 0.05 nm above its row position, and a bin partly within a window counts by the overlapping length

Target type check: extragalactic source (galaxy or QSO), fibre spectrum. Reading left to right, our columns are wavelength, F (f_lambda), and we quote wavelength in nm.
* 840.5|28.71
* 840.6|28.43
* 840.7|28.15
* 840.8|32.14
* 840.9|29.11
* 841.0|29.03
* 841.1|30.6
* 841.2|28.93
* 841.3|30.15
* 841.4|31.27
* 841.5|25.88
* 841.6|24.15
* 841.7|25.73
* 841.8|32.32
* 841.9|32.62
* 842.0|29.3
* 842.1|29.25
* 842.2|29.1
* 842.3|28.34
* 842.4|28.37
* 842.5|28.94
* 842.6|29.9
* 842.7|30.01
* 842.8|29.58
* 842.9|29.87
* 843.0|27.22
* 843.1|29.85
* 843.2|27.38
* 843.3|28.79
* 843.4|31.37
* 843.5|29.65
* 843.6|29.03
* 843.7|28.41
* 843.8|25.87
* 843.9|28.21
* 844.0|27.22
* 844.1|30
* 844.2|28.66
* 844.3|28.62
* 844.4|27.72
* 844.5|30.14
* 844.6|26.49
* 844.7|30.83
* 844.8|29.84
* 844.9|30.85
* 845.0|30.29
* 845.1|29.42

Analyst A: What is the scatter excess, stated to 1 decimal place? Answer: 0.0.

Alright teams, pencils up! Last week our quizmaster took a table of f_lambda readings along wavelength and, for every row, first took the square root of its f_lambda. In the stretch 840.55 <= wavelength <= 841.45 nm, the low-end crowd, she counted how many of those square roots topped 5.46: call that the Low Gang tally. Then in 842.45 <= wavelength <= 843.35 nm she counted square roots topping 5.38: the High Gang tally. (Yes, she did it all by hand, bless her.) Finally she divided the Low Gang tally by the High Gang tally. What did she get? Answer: 0.8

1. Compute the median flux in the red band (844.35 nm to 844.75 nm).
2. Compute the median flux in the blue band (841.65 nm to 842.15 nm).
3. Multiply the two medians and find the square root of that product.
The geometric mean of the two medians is 29.1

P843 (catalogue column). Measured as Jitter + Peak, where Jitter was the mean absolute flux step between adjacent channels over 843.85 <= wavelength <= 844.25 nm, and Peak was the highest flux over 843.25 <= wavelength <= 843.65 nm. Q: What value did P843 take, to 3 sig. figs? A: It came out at 33.1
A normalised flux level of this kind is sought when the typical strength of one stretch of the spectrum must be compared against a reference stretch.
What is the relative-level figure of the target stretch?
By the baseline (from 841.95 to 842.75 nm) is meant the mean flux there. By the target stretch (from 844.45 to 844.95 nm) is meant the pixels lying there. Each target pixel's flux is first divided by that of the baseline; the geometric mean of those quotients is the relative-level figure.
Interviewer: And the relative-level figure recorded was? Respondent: 1.01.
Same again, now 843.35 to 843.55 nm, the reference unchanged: 1.05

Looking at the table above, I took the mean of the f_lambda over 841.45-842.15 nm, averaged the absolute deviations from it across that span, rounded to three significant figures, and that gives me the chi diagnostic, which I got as 2.75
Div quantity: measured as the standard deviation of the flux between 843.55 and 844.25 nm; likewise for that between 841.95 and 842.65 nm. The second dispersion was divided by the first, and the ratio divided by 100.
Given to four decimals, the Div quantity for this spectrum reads 0.0041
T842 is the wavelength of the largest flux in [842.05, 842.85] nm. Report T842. 842.7 nm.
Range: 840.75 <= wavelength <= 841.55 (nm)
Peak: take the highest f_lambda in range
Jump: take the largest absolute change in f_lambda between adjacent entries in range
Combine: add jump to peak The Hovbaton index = 37.5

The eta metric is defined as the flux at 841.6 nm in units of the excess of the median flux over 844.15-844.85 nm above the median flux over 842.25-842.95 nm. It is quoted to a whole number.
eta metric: -26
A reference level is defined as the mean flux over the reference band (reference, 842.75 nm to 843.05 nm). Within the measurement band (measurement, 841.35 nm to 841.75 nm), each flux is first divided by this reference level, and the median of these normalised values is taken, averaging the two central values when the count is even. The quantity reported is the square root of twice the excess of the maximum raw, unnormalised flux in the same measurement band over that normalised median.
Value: 7.79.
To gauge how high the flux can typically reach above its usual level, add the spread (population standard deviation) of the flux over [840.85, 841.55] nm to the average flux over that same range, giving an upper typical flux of 30.9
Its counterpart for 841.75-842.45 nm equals 31.6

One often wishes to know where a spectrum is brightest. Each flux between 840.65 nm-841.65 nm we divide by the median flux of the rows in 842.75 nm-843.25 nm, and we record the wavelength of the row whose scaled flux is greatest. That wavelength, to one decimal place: 840.8 nm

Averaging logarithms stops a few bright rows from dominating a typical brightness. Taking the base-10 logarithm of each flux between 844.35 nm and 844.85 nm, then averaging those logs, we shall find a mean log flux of 1.46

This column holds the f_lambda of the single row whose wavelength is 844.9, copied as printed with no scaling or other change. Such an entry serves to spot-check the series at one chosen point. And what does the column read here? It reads 30.85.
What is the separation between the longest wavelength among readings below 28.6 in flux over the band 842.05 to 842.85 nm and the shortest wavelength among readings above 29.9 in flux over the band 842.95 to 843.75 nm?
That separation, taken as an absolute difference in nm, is 1.00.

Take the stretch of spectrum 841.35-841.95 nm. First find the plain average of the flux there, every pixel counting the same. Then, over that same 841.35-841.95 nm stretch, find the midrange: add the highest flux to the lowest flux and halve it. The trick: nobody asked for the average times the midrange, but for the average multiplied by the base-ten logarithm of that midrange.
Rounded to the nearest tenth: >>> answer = 41.6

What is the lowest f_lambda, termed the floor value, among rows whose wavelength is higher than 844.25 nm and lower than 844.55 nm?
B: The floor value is 27.72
